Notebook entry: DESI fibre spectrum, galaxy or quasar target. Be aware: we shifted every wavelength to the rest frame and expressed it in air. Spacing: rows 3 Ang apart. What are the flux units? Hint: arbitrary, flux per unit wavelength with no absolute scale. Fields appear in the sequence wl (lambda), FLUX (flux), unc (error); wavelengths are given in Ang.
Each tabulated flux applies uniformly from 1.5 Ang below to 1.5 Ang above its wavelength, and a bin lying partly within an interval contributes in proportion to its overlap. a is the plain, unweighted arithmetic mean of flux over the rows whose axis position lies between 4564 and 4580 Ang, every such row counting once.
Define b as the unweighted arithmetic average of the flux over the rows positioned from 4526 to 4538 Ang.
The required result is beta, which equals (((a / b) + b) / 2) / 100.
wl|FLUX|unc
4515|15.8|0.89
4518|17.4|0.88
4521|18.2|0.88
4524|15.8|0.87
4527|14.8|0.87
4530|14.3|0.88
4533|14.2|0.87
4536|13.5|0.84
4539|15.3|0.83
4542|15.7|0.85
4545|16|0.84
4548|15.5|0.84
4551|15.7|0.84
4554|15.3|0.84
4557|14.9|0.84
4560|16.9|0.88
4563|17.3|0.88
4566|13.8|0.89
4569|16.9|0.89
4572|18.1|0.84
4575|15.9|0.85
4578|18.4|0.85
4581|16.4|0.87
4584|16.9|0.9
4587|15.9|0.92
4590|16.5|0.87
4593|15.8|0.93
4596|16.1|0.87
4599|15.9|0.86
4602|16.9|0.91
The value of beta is 0.077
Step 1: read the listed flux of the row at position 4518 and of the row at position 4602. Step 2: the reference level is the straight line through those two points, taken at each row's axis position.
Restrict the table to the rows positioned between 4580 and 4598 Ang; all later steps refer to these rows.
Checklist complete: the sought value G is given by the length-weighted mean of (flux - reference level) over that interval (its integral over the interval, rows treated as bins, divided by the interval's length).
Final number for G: -0.7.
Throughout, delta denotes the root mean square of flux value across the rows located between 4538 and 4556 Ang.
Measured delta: 15.6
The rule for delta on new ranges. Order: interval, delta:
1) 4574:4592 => 16.7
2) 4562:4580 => 16.8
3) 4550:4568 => 15.7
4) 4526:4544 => 14.7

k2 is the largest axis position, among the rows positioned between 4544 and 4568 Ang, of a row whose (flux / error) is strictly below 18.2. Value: 4566 Ang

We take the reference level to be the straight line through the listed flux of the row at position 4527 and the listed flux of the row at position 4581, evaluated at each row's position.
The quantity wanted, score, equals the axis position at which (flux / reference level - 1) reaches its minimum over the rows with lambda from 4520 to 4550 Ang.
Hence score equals 4536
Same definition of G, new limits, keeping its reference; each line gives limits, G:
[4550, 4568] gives -1.5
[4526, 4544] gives -2.6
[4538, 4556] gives -1.7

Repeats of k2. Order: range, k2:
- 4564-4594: 4593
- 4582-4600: 4593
